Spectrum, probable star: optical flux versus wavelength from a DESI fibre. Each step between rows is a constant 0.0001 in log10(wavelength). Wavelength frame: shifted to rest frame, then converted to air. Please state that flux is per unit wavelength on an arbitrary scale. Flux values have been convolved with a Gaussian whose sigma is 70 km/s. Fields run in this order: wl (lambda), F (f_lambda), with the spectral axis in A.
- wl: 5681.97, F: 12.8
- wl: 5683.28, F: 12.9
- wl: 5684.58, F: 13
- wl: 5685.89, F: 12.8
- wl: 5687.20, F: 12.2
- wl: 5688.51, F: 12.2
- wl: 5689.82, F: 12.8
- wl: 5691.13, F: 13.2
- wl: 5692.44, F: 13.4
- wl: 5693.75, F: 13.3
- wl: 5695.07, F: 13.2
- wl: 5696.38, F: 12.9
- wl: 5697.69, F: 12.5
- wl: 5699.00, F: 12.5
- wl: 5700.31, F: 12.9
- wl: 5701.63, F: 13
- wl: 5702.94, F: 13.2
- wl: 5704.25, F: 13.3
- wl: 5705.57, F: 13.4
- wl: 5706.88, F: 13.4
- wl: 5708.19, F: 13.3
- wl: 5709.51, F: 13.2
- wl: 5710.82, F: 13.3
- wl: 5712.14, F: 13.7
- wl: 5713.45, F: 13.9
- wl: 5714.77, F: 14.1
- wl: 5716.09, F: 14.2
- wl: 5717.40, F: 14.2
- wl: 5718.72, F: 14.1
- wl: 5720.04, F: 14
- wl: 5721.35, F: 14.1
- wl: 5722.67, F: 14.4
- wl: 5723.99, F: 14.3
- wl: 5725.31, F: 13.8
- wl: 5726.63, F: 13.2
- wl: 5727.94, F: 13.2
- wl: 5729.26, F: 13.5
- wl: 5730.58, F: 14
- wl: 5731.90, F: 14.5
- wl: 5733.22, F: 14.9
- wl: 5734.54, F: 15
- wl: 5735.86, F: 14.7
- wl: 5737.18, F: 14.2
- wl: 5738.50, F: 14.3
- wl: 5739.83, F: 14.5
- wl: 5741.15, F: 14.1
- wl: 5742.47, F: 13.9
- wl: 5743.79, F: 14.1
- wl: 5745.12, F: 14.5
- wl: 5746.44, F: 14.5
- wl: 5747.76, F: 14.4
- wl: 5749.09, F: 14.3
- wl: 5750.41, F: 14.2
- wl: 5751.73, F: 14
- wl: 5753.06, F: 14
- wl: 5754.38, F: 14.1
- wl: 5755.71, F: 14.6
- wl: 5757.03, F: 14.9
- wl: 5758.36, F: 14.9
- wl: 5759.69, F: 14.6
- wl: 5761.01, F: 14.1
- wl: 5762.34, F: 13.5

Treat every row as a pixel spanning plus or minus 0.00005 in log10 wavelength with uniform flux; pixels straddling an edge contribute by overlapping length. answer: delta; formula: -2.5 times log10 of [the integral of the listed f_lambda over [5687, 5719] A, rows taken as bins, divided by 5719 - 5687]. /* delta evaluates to -2.81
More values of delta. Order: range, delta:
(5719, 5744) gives -2.88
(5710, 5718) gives -2.86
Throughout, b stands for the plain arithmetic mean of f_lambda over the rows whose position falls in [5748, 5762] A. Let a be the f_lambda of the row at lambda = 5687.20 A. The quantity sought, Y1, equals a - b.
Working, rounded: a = 12.2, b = 14.4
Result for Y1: -2.2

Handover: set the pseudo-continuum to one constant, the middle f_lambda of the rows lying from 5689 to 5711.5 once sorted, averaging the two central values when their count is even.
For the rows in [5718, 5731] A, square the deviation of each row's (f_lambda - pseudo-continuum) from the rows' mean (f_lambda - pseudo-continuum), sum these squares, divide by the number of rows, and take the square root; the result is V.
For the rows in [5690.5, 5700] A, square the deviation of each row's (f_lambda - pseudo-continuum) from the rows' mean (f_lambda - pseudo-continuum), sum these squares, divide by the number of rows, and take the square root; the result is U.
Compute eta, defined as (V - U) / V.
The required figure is 0.1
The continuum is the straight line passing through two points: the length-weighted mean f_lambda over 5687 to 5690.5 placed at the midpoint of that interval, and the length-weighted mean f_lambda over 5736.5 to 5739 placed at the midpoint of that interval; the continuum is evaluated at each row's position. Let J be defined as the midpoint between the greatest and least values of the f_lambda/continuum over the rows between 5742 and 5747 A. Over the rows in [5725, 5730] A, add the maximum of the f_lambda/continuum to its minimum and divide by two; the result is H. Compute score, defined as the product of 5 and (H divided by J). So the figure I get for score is 4.97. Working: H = 0.98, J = 0.98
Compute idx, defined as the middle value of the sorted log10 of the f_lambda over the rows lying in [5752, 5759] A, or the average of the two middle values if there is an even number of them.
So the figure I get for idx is 1.16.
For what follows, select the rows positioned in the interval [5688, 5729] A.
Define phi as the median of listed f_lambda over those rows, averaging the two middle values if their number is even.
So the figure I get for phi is 13.3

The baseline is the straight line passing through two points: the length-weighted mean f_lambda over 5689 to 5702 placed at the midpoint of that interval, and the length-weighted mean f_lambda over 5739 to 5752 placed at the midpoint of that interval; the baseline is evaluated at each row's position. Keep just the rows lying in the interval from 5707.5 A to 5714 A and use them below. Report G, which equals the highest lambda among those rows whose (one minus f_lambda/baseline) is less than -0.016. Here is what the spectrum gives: 5713.45 A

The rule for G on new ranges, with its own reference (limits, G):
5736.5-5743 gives 5739.83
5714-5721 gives 5720.04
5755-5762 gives 5758.36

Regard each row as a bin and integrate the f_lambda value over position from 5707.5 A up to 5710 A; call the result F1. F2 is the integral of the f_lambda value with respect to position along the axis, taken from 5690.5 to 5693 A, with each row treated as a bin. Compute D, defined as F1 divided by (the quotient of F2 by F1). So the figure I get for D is 33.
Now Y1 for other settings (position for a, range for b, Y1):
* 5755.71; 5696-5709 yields 1.6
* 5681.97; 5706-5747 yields -1.2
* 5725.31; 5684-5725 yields 0.4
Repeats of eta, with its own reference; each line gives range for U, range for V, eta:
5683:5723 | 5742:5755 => -1.9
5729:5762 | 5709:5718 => 0.1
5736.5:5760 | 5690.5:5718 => 0.4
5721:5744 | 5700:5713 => -1.4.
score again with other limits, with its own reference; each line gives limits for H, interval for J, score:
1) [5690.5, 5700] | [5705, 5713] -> 5.03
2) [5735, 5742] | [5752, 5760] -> 5.20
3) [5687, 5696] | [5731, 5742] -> 5.02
